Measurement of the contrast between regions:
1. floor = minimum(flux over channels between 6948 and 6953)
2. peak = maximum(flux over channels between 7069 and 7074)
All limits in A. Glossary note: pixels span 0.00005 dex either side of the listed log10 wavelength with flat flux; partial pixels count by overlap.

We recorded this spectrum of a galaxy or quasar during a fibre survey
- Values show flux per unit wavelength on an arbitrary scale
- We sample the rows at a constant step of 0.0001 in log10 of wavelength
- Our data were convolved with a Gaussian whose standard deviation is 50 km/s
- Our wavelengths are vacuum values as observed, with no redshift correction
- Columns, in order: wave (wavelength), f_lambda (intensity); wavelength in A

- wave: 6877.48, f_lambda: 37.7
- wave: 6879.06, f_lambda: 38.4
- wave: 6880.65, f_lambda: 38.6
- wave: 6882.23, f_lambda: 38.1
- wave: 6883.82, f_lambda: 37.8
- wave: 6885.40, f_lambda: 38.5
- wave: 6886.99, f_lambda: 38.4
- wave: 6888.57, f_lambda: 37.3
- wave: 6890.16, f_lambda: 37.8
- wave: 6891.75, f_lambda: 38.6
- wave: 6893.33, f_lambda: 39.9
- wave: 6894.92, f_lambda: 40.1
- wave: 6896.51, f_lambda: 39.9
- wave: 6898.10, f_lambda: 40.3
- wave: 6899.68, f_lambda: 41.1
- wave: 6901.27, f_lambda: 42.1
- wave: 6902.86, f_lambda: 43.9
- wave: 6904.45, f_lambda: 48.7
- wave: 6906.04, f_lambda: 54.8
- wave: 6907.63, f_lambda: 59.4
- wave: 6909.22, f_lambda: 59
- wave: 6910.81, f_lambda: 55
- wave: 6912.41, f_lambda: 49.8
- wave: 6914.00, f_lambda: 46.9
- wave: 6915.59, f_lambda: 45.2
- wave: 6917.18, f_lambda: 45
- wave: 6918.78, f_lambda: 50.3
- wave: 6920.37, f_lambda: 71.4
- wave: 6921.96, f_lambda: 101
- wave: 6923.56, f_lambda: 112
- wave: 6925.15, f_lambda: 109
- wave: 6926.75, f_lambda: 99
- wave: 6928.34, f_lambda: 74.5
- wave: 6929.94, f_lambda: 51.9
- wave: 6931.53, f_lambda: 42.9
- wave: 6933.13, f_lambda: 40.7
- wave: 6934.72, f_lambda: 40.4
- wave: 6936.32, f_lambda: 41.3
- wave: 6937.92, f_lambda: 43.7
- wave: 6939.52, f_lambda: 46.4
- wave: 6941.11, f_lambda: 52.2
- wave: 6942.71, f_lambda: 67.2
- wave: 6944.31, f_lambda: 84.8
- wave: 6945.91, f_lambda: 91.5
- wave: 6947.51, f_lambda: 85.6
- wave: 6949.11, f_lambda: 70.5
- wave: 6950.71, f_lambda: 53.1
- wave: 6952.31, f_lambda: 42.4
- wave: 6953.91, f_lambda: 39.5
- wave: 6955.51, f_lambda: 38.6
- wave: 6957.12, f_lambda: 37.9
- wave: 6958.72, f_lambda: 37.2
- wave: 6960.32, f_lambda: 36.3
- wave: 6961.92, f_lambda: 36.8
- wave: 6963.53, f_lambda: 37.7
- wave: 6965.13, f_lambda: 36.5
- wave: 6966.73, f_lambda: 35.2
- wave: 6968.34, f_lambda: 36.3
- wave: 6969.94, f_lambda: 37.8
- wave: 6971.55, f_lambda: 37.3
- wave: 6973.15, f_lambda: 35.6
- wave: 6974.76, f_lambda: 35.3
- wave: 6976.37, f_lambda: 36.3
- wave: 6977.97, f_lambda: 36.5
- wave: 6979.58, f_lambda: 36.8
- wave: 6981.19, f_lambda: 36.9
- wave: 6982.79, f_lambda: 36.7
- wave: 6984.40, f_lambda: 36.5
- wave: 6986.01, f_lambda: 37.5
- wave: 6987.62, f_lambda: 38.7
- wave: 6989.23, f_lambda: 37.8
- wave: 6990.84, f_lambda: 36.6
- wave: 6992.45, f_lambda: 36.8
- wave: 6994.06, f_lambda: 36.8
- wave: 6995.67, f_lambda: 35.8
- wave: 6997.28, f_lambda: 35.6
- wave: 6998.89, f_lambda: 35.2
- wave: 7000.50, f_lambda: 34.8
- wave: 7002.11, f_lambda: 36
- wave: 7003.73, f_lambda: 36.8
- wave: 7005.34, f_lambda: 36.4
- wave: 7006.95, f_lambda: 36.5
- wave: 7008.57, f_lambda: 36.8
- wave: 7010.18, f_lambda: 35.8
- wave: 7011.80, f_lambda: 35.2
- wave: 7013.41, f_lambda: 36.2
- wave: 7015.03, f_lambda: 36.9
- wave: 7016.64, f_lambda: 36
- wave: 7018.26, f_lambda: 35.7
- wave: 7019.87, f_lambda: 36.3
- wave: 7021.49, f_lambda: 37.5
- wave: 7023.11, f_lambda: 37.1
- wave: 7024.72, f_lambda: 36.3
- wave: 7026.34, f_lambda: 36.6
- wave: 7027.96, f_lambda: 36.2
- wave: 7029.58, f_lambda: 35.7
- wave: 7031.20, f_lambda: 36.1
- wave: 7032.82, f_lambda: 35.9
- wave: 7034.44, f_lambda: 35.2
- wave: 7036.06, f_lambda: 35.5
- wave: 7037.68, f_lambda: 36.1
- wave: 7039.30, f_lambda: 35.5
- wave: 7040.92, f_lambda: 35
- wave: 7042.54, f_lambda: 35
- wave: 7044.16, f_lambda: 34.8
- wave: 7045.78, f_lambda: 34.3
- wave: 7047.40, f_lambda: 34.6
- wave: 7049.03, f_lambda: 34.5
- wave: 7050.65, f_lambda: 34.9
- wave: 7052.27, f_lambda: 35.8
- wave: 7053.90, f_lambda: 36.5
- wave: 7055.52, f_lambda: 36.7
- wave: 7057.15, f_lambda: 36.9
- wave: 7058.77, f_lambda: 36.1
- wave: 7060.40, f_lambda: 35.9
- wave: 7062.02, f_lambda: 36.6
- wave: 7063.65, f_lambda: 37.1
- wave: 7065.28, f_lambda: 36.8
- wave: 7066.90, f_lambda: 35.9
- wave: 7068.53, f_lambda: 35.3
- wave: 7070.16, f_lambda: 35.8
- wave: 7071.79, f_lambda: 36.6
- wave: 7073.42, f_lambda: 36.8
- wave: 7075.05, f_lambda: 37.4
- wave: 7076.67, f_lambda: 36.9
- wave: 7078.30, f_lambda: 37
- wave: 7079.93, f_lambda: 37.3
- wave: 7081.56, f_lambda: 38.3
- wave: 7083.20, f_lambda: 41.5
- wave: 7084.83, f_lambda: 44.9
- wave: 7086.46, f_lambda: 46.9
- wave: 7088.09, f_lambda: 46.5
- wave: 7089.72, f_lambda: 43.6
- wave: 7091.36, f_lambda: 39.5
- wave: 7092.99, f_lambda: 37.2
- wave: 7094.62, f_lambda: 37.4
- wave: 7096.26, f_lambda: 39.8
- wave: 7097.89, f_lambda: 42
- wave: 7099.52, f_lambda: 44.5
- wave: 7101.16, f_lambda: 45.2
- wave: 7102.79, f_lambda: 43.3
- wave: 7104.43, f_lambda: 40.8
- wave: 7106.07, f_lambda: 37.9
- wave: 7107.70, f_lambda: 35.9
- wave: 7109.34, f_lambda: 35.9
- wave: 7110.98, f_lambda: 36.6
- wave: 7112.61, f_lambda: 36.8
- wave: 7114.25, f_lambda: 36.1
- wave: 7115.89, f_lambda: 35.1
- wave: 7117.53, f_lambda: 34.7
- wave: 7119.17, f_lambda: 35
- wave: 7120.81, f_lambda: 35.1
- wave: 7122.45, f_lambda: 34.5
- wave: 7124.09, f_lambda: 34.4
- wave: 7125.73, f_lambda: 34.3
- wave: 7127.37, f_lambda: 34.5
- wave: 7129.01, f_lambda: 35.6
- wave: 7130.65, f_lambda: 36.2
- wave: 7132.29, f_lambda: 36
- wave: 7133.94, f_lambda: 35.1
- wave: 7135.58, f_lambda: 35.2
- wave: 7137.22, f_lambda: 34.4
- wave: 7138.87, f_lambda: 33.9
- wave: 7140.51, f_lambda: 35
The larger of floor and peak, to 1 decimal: 42.4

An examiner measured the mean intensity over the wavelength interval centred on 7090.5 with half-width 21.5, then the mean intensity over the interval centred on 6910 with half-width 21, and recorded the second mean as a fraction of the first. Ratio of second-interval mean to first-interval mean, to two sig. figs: 1.4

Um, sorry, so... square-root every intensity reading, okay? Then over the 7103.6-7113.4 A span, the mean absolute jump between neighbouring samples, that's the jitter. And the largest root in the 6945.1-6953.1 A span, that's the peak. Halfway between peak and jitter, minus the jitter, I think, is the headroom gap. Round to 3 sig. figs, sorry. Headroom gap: 4.74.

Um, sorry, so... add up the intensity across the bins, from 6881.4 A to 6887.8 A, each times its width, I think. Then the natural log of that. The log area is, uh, 5.5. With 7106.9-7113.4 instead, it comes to 5.5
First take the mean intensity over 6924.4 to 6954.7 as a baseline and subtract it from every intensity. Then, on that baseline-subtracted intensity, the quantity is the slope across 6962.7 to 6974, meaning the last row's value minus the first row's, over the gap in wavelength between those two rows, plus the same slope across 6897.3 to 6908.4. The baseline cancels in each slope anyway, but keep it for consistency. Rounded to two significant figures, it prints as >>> 1.8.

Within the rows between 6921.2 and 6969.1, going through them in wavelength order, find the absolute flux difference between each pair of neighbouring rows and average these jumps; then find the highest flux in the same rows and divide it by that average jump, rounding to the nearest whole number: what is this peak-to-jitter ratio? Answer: 17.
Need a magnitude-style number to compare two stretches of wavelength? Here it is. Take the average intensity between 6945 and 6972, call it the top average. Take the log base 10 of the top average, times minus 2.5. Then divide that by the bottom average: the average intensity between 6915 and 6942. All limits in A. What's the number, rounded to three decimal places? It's -0.066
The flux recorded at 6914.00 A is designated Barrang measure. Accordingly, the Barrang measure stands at 46.9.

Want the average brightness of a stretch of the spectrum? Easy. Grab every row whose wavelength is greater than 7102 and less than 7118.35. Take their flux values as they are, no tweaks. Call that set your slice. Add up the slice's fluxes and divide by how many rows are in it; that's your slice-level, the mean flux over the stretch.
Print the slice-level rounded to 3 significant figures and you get 37.3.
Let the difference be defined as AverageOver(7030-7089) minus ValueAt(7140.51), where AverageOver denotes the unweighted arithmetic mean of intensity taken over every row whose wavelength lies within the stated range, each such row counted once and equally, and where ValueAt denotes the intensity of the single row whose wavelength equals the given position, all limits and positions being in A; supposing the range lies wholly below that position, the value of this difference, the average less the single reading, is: 2.0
